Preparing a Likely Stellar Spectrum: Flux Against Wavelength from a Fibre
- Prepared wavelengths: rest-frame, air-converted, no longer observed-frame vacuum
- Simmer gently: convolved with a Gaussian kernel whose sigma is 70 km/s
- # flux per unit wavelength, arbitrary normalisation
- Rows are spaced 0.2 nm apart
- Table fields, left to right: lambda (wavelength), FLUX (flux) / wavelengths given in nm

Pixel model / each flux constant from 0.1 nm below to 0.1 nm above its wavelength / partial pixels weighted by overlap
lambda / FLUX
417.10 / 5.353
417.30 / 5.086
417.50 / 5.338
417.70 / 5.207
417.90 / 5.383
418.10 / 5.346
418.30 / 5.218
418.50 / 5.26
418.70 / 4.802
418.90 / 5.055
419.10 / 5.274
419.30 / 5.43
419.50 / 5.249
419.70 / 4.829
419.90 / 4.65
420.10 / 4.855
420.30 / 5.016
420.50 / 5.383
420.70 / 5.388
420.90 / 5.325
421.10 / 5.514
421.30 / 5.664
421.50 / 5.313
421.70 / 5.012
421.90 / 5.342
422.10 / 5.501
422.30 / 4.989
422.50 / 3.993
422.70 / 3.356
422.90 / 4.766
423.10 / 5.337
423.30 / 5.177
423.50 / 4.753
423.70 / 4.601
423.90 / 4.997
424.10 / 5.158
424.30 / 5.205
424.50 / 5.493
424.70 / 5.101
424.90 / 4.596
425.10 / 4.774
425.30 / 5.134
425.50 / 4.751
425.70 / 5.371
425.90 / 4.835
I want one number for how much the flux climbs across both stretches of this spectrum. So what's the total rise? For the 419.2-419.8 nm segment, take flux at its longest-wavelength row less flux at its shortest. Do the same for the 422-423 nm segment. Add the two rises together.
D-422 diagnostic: -1.34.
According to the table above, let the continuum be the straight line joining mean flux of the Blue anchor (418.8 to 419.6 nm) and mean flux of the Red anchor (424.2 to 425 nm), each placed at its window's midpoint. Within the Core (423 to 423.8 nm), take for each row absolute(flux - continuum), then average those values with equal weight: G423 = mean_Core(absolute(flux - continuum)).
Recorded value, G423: 0.28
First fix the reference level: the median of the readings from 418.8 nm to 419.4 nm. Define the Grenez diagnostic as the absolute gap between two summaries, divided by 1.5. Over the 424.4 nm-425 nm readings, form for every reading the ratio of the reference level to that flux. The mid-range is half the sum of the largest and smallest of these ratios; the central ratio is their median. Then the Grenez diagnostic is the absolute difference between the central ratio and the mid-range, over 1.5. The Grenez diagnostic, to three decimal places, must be 0.013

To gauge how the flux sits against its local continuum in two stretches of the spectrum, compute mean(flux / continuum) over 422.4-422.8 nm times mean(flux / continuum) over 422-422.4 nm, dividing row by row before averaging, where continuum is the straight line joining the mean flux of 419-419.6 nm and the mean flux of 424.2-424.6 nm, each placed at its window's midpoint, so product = 0.68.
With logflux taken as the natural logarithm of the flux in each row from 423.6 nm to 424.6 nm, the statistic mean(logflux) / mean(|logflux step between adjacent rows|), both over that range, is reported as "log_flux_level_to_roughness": 37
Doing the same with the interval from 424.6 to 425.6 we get 22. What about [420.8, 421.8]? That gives 37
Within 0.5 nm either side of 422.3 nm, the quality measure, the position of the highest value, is 422.10 nm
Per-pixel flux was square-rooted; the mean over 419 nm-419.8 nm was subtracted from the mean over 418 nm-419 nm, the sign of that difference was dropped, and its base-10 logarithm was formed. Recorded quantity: -1.89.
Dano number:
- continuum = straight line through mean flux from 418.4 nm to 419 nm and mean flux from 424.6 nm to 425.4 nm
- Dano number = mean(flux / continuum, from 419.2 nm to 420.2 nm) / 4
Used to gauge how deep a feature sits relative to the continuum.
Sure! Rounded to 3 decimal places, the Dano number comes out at 0.249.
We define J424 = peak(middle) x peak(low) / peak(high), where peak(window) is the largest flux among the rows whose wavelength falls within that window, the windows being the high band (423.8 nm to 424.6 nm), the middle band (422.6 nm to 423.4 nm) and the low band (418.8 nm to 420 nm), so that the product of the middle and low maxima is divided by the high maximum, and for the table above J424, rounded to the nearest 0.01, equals 5.28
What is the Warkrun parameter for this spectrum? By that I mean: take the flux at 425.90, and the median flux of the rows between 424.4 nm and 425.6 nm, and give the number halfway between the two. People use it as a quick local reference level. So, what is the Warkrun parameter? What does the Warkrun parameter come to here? 4.9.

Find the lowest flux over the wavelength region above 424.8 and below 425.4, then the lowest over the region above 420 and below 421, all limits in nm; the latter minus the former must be 0.3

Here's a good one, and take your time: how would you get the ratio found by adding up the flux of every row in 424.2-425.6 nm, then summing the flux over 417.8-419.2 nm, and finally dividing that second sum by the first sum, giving 1.04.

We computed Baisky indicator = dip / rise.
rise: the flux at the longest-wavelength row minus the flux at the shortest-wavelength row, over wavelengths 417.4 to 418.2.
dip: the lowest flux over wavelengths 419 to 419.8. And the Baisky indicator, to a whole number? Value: 604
